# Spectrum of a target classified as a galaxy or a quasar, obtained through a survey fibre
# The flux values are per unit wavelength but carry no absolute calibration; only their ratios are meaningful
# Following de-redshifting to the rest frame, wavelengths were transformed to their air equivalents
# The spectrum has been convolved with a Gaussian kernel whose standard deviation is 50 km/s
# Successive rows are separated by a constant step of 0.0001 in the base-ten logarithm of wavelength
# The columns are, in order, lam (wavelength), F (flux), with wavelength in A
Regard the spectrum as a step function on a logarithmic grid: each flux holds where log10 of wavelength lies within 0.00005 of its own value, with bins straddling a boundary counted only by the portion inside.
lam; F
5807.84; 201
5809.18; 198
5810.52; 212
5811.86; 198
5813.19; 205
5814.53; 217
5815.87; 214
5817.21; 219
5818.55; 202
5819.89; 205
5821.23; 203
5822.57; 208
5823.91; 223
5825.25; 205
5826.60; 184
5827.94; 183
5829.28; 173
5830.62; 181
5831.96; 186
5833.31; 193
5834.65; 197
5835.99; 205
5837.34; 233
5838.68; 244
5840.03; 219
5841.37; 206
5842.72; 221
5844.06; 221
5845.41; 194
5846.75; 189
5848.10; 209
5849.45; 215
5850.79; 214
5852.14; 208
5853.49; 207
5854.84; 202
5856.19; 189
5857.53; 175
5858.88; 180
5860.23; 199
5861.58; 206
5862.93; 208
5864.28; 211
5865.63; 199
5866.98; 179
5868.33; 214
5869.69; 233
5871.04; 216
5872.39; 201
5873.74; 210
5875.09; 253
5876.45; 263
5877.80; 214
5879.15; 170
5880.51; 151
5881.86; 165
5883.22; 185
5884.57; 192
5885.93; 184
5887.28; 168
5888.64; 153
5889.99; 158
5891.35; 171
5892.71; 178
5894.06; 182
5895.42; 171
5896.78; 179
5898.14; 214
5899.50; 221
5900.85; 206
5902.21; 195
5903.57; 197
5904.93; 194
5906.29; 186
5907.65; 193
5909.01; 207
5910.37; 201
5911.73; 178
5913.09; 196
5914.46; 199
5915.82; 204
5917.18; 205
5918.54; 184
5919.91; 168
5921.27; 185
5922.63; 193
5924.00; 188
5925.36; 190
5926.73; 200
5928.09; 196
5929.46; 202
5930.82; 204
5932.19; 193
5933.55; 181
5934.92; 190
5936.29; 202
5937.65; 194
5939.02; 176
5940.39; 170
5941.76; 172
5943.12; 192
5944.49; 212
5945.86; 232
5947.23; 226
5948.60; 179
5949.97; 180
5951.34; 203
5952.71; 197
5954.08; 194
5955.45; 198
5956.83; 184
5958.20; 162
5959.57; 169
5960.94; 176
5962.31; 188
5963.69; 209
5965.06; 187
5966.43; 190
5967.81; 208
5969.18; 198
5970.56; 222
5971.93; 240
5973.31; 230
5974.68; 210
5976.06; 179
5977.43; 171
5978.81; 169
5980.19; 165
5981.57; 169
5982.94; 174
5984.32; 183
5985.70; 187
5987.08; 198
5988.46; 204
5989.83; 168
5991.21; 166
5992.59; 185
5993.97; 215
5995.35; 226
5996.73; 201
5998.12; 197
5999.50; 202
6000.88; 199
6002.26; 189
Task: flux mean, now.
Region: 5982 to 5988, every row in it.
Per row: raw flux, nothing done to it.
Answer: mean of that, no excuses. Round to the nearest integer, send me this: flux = 186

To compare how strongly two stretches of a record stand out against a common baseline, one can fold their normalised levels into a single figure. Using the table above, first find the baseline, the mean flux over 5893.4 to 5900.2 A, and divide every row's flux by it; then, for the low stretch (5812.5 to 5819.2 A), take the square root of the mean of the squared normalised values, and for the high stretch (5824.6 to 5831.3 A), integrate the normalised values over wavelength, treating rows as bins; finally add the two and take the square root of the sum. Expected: 2.74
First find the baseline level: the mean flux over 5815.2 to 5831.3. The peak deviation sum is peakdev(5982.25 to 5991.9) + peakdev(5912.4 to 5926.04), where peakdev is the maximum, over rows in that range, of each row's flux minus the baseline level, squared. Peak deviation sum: 2180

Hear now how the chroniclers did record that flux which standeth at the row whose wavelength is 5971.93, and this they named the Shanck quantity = 240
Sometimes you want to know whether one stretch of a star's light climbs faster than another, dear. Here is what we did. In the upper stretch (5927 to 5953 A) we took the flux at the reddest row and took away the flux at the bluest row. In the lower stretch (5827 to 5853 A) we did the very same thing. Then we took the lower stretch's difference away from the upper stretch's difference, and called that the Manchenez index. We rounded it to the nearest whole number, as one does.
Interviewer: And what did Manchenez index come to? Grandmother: -24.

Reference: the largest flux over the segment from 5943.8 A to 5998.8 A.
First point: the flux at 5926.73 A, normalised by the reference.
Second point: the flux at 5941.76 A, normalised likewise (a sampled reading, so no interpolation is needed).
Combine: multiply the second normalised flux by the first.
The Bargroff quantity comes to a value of 0.60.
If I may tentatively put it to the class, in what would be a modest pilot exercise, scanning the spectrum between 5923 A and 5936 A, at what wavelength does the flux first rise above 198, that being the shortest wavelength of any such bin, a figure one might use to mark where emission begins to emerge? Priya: 5926.73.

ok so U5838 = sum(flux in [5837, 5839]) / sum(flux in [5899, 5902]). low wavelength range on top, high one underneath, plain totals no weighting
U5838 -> 1.12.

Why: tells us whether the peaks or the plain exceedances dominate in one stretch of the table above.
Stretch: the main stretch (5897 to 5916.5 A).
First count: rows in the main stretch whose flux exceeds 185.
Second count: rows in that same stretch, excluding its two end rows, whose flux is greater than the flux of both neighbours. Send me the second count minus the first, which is -10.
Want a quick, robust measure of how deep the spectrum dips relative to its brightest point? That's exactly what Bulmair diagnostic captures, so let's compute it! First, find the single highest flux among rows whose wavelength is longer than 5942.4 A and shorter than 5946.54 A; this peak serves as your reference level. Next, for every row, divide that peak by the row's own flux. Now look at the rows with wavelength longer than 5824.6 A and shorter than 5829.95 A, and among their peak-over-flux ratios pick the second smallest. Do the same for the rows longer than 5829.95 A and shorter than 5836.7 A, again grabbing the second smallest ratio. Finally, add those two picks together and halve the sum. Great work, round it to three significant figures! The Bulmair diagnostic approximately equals 1.22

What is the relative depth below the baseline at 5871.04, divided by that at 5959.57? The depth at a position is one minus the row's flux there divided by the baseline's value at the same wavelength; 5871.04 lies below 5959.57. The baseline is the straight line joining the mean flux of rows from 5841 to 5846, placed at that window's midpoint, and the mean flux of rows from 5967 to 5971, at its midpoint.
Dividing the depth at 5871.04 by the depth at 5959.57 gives -0.1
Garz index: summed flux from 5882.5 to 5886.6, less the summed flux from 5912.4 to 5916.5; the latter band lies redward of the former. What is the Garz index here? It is -38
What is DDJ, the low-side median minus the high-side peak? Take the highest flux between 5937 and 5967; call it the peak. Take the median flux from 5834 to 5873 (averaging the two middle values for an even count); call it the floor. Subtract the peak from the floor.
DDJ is -25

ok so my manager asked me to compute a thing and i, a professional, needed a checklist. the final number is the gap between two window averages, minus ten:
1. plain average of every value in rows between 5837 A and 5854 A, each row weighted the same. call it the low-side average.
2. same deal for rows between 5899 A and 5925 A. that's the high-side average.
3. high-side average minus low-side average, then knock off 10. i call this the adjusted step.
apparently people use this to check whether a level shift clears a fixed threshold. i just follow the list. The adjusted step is -29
